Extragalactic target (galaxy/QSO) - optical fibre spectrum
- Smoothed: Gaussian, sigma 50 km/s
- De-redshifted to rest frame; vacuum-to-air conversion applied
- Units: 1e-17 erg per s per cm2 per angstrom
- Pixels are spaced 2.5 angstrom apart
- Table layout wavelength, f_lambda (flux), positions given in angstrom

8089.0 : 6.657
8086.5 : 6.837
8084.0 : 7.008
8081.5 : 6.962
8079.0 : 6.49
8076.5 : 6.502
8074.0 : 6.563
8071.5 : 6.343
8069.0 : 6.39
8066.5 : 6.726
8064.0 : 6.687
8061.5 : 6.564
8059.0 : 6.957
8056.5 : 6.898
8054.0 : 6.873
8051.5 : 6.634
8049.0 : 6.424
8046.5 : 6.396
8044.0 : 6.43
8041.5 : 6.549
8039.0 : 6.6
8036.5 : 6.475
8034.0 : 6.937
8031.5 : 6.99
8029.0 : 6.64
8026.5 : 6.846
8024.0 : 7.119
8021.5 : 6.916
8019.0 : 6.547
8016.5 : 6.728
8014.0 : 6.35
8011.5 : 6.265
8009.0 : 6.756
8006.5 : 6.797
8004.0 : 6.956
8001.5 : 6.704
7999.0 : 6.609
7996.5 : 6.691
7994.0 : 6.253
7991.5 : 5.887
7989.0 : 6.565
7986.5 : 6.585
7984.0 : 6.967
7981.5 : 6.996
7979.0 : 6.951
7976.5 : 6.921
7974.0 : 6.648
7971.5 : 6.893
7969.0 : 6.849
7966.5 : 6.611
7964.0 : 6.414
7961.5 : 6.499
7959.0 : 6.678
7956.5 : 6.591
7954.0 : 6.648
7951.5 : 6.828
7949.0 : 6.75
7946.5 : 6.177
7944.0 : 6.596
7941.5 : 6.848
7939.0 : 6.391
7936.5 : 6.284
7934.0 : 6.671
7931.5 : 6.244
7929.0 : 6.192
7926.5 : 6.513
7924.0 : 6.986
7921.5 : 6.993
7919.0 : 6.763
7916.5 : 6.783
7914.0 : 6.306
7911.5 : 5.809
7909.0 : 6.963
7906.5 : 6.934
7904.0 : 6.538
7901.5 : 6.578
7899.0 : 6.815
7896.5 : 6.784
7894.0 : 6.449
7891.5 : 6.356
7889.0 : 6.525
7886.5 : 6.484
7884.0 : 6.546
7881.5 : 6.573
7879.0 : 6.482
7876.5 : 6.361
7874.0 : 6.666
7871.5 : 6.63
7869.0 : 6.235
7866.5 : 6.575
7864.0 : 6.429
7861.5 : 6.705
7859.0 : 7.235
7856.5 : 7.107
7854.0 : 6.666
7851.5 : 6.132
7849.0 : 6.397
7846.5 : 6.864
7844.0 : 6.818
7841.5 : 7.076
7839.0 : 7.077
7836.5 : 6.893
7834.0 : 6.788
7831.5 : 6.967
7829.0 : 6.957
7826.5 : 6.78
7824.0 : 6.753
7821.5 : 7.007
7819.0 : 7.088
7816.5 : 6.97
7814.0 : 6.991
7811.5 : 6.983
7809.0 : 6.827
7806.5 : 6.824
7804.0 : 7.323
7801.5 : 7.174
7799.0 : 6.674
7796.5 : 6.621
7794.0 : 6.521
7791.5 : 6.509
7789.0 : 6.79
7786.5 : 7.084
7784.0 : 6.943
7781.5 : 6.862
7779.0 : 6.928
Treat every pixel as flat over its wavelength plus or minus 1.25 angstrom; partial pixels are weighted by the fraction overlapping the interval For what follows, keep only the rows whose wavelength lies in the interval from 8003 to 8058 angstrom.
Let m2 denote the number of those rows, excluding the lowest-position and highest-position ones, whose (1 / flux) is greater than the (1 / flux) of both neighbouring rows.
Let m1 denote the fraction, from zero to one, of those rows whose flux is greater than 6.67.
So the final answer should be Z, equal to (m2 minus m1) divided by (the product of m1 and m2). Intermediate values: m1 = 0.50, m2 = 5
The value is 1.8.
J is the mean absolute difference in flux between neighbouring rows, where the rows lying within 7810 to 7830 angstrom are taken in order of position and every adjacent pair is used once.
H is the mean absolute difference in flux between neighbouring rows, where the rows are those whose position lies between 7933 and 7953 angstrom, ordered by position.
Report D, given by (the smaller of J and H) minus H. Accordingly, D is -0.23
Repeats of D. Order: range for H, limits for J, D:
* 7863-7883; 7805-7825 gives -0.11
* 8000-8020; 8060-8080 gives -0.11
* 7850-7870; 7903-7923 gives 0.00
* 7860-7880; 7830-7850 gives -0.05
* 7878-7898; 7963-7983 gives 0.00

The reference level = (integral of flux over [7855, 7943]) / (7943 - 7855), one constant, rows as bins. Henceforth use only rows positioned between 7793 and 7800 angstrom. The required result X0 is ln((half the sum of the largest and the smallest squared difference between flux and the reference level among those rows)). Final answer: -5.6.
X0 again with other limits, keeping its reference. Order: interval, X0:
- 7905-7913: -1.0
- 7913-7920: -2.9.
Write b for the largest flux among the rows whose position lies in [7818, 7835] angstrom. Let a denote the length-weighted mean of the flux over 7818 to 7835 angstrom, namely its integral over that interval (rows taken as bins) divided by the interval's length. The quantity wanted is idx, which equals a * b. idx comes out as 49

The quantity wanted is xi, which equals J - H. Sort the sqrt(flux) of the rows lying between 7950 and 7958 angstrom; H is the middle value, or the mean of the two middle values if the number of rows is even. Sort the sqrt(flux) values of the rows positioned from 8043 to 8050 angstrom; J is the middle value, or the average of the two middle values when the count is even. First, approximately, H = 2.578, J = 2.53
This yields -0.04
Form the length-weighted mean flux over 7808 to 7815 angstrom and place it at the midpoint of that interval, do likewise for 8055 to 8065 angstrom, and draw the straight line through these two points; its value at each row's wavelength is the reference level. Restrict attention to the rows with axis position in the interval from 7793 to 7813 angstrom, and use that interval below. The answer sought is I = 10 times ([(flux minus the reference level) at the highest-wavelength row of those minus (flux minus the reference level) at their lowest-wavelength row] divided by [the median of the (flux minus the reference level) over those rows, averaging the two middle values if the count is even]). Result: -42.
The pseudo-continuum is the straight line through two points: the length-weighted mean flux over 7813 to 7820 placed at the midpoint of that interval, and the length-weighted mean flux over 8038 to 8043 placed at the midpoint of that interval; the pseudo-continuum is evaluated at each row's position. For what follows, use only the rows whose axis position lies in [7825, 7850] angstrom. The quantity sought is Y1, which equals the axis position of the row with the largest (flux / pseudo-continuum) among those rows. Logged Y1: 7841.5 angstrom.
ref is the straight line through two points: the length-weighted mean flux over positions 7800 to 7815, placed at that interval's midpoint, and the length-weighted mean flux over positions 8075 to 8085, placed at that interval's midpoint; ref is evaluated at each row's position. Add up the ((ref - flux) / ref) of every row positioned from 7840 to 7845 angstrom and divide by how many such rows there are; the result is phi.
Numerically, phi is 0.004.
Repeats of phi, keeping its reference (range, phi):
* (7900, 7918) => 0.051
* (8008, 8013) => 0.043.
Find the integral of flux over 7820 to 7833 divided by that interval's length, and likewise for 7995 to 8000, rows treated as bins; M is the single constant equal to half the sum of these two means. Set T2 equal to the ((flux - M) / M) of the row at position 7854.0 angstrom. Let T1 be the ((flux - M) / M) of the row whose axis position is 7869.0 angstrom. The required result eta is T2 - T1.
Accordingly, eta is 0.06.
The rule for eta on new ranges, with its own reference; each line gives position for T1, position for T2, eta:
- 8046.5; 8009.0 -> 0.05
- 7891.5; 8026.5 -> 0.07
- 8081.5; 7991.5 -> -0.16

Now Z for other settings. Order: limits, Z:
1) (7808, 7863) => 1.0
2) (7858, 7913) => 3.5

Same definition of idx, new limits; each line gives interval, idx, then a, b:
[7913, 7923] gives 47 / 6.73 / 6.993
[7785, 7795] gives 48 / 6.74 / 7.084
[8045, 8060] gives 47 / 6.69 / 6.957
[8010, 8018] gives 43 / 6.46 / 6.728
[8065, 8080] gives 44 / 6.51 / 6.726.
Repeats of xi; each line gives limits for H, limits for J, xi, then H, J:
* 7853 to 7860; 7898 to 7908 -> -0.08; 2.666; 2.59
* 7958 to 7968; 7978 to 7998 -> 0.02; 2.560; 2.58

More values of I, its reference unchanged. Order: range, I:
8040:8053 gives -3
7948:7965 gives 16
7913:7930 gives 10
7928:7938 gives -2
